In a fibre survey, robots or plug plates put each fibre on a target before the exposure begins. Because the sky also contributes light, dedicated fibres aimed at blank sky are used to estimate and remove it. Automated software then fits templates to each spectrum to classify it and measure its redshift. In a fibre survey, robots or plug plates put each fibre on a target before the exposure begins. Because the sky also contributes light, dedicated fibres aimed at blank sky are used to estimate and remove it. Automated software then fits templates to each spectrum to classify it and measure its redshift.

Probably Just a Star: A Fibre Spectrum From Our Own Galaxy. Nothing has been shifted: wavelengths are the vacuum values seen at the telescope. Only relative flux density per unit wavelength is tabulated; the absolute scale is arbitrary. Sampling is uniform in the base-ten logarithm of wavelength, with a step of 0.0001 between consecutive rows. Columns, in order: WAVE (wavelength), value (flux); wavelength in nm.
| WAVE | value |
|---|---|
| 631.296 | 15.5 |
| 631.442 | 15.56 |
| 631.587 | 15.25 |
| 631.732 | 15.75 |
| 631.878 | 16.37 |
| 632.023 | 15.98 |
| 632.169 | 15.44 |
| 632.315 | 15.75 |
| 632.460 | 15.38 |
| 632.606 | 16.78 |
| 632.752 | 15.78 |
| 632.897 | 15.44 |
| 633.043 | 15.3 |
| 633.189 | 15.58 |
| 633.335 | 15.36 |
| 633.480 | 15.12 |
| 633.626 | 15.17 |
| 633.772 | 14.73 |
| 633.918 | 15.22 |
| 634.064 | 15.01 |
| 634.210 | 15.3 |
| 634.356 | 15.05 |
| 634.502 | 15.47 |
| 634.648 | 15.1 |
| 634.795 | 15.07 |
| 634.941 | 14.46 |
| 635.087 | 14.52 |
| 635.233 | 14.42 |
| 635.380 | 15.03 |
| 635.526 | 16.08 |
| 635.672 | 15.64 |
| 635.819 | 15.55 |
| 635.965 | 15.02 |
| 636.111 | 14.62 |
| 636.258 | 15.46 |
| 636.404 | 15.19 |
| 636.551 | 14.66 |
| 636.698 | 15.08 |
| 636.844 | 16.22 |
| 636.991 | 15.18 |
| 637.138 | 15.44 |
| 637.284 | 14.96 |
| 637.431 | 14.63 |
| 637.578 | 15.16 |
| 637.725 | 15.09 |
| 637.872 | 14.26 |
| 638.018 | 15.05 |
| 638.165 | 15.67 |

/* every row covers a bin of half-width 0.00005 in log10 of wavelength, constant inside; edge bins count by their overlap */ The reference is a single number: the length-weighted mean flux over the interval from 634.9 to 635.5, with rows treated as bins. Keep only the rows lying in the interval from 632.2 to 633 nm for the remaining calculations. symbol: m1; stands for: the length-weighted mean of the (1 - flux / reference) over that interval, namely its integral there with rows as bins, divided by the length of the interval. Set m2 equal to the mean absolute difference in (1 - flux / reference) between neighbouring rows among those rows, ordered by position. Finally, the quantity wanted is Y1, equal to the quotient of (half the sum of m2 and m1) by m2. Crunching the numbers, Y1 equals -0.18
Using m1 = -0.0715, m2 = 0.053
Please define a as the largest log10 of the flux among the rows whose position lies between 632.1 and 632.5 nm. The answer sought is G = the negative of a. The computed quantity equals -1.197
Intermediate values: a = 1.20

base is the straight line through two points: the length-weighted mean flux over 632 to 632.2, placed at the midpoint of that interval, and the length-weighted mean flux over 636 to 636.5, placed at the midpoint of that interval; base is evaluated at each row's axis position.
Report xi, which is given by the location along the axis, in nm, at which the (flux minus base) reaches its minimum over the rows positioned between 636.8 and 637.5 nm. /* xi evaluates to 637.431 nm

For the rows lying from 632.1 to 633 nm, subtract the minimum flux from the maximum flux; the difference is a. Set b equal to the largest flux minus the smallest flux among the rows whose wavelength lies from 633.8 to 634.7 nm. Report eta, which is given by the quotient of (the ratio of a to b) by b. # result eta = 6.6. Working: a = 1.40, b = 0.5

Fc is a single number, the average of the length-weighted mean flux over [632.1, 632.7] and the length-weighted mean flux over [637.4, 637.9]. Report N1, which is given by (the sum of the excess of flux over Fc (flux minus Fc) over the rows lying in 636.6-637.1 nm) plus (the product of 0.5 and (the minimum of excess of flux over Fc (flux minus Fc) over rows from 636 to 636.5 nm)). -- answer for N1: 0.14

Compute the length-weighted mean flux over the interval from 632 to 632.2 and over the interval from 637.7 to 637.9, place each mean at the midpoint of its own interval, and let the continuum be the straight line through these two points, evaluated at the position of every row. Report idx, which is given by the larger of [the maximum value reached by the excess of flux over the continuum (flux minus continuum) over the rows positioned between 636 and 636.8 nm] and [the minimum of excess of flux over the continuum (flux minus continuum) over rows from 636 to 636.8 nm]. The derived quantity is 0.53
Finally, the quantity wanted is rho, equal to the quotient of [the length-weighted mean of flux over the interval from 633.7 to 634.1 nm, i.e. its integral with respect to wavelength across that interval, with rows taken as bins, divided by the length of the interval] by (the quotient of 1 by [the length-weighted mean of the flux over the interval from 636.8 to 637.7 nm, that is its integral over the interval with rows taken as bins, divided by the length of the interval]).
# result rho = 228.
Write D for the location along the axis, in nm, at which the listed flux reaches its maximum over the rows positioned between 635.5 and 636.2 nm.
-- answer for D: 635.526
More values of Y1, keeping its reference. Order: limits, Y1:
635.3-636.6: -0.01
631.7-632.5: -0.69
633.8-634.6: -0.26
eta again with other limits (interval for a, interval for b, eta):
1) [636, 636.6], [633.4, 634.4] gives 2.6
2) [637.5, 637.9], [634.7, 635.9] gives 0.3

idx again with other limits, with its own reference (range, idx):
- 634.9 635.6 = 1.02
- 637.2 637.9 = 0.46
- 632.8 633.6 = 0.11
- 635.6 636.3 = 0.61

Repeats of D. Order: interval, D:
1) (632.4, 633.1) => 632.606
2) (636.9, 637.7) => 637.138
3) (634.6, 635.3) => 634.648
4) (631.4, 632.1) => 631.878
